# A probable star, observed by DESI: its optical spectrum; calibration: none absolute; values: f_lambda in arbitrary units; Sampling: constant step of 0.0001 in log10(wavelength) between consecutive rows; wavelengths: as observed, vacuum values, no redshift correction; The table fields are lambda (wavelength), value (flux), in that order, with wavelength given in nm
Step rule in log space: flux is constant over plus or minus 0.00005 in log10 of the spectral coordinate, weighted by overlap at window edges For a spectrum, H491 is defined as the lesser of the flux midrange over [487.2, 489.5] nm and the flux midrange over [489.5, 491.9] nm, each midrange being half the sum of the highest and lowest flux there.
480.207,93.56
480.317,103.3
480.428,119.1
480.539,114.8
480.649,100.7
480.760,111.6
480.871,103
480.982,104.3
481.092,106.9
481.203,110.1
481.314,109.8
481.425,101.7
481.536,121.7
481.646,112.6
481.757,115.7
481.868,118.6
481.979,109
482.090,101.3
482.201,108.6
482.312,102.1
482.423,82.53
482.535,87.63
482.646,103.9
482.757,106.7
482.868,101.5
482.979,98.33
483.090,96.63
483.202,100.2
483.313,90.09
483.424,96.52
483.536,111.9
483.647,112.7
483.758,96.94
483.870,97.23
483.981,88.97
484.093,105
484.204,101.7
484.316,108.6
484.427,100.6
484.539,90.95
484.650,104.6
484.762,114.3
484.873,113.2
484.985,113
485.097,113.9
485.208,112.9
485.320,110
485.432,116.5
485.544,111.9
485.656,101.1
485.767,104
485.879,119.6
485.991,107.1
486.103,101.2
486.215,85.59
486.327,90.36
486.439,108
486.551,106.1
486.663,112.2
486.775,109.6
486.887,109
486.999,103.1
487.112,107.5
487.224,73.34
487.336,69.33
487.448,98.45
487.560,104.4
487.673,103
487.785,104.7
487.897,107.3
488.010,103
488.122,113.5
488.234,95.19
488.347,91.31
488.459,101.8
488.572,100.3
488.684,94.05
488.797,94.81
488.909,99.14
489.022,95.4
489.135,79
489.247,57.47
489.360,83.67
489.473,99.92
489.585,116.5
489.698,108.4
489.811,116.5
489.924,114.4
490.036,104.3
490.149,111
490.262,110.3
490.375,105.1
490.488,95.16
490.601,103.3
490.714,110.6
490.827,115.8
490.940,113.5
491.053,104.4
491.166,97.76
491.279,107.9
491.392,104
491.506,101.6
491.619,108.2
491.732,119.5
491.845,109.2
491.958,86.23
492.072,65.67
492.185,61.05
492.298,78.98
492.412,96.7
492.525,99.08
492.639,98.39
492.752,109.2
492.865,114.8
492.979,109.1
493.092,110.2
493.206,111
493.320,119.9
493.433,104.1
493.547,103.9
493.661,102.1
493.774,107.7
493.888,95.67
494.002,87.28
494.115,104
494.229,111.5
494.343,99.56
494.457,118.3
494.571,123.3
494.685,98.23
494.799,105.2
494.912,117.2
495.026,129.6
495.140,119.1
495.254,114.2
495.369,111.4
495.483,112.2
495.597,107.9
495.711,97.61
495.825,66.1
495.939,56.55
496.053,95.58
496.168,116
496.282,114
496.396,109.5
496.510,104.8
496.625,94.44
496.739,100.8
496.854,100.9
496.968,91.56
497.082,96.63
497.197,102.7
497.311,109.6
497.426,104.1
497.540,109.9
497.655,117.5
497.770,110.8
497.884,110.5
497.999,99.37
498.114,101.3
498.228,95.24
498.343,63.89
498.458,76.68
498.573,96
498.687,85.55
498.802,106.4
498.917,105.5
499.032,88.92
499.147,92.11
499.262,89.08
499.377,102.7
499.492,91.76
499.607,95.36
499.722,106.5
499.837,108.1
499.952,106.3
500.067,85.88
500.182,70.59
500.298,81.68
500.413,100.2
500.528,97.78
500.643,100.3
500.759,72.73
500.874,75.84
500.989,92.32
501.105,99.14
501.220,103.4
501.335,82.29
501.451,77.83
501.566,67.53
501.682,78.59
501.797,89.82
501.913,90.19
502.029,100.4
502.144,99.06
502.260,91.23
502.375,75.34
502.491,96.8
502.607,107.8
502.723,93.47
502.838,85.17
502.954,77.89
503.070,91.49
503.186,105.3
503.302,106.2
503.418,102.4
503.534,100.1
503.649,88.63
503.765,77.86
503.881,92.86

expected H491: 85.5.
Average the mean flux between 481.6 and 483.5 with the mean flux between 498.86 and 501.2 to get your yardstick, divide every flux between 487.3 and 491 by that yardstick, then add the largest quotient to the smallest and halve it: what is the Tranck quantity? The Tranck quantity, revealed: 0.89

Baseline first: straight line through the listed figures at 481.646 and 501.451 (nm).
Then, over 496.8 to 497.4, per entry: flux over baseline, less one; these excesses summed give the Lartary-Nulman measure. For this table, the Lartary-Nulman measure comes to 0.87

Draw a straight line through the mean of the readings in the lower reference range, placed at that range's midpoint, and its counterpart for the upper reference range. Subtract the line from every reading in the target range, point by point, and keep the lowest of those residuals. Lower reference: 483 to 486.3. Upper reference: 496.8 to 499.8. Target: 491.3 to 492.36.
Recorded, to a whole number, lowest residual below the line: -40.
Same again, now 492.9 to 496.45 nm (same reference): -43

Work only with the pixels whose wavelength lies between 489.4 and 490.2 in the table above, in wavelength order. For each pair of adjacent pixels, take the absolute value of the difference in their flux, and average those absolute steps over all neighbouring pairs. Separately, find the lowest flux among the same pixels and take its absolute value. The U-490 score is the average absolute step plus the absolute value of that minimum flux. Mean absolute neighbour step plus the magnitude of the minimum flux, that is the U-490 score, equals 109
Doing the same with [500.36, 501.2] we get 83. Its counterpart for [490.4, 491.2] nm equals 102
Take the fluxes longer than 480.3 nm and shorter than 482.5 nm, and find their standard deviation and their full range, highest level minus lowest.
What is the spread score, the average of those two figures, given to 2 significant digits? 24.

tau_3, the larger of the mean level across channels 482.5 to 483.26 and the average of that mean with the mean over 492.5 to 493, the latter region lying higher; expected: 103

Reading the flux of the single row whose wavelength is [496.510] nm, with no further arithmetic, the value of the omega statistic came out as 104.8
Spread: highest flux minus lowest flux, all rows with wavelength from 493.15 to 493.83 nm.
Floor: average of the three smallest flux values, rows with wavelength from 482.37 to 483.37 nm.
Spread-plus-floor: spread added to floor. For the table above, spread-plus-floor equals 105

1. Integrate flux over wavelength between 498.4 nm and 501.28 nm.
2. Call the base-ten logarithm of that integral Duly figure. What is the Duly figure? 2.43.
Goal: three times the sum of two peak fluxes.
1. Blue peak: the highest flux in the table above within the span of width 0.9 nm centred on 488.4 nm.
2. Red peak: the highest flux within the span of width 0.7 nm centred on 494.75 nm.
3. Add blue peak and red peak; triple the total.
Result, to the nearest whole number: 729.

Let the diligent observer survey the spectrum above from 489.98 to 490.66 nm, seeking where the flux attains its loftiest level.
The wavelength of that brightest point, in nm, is 490.149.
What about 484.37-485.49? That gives 485.432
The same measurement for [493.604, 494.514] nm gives 494.457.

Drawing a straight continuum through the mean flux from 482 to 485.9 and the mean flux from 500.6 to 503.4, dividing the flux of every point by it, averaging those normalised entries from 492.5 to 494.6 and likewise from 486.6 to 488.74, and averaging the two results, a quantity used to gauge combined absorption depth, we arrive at 1.05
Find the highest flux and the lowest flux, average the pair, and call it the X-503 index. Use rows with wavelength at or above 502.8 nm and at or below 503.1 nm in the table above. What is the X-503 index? 85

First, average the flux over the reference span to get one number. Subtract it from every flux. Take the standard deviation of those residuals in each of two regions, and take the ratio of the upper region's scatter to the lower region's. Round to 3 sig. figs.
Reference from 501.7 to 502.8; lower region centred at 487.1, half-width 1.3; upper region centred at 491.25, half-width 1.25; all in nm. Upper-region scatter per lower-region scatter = 1.25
